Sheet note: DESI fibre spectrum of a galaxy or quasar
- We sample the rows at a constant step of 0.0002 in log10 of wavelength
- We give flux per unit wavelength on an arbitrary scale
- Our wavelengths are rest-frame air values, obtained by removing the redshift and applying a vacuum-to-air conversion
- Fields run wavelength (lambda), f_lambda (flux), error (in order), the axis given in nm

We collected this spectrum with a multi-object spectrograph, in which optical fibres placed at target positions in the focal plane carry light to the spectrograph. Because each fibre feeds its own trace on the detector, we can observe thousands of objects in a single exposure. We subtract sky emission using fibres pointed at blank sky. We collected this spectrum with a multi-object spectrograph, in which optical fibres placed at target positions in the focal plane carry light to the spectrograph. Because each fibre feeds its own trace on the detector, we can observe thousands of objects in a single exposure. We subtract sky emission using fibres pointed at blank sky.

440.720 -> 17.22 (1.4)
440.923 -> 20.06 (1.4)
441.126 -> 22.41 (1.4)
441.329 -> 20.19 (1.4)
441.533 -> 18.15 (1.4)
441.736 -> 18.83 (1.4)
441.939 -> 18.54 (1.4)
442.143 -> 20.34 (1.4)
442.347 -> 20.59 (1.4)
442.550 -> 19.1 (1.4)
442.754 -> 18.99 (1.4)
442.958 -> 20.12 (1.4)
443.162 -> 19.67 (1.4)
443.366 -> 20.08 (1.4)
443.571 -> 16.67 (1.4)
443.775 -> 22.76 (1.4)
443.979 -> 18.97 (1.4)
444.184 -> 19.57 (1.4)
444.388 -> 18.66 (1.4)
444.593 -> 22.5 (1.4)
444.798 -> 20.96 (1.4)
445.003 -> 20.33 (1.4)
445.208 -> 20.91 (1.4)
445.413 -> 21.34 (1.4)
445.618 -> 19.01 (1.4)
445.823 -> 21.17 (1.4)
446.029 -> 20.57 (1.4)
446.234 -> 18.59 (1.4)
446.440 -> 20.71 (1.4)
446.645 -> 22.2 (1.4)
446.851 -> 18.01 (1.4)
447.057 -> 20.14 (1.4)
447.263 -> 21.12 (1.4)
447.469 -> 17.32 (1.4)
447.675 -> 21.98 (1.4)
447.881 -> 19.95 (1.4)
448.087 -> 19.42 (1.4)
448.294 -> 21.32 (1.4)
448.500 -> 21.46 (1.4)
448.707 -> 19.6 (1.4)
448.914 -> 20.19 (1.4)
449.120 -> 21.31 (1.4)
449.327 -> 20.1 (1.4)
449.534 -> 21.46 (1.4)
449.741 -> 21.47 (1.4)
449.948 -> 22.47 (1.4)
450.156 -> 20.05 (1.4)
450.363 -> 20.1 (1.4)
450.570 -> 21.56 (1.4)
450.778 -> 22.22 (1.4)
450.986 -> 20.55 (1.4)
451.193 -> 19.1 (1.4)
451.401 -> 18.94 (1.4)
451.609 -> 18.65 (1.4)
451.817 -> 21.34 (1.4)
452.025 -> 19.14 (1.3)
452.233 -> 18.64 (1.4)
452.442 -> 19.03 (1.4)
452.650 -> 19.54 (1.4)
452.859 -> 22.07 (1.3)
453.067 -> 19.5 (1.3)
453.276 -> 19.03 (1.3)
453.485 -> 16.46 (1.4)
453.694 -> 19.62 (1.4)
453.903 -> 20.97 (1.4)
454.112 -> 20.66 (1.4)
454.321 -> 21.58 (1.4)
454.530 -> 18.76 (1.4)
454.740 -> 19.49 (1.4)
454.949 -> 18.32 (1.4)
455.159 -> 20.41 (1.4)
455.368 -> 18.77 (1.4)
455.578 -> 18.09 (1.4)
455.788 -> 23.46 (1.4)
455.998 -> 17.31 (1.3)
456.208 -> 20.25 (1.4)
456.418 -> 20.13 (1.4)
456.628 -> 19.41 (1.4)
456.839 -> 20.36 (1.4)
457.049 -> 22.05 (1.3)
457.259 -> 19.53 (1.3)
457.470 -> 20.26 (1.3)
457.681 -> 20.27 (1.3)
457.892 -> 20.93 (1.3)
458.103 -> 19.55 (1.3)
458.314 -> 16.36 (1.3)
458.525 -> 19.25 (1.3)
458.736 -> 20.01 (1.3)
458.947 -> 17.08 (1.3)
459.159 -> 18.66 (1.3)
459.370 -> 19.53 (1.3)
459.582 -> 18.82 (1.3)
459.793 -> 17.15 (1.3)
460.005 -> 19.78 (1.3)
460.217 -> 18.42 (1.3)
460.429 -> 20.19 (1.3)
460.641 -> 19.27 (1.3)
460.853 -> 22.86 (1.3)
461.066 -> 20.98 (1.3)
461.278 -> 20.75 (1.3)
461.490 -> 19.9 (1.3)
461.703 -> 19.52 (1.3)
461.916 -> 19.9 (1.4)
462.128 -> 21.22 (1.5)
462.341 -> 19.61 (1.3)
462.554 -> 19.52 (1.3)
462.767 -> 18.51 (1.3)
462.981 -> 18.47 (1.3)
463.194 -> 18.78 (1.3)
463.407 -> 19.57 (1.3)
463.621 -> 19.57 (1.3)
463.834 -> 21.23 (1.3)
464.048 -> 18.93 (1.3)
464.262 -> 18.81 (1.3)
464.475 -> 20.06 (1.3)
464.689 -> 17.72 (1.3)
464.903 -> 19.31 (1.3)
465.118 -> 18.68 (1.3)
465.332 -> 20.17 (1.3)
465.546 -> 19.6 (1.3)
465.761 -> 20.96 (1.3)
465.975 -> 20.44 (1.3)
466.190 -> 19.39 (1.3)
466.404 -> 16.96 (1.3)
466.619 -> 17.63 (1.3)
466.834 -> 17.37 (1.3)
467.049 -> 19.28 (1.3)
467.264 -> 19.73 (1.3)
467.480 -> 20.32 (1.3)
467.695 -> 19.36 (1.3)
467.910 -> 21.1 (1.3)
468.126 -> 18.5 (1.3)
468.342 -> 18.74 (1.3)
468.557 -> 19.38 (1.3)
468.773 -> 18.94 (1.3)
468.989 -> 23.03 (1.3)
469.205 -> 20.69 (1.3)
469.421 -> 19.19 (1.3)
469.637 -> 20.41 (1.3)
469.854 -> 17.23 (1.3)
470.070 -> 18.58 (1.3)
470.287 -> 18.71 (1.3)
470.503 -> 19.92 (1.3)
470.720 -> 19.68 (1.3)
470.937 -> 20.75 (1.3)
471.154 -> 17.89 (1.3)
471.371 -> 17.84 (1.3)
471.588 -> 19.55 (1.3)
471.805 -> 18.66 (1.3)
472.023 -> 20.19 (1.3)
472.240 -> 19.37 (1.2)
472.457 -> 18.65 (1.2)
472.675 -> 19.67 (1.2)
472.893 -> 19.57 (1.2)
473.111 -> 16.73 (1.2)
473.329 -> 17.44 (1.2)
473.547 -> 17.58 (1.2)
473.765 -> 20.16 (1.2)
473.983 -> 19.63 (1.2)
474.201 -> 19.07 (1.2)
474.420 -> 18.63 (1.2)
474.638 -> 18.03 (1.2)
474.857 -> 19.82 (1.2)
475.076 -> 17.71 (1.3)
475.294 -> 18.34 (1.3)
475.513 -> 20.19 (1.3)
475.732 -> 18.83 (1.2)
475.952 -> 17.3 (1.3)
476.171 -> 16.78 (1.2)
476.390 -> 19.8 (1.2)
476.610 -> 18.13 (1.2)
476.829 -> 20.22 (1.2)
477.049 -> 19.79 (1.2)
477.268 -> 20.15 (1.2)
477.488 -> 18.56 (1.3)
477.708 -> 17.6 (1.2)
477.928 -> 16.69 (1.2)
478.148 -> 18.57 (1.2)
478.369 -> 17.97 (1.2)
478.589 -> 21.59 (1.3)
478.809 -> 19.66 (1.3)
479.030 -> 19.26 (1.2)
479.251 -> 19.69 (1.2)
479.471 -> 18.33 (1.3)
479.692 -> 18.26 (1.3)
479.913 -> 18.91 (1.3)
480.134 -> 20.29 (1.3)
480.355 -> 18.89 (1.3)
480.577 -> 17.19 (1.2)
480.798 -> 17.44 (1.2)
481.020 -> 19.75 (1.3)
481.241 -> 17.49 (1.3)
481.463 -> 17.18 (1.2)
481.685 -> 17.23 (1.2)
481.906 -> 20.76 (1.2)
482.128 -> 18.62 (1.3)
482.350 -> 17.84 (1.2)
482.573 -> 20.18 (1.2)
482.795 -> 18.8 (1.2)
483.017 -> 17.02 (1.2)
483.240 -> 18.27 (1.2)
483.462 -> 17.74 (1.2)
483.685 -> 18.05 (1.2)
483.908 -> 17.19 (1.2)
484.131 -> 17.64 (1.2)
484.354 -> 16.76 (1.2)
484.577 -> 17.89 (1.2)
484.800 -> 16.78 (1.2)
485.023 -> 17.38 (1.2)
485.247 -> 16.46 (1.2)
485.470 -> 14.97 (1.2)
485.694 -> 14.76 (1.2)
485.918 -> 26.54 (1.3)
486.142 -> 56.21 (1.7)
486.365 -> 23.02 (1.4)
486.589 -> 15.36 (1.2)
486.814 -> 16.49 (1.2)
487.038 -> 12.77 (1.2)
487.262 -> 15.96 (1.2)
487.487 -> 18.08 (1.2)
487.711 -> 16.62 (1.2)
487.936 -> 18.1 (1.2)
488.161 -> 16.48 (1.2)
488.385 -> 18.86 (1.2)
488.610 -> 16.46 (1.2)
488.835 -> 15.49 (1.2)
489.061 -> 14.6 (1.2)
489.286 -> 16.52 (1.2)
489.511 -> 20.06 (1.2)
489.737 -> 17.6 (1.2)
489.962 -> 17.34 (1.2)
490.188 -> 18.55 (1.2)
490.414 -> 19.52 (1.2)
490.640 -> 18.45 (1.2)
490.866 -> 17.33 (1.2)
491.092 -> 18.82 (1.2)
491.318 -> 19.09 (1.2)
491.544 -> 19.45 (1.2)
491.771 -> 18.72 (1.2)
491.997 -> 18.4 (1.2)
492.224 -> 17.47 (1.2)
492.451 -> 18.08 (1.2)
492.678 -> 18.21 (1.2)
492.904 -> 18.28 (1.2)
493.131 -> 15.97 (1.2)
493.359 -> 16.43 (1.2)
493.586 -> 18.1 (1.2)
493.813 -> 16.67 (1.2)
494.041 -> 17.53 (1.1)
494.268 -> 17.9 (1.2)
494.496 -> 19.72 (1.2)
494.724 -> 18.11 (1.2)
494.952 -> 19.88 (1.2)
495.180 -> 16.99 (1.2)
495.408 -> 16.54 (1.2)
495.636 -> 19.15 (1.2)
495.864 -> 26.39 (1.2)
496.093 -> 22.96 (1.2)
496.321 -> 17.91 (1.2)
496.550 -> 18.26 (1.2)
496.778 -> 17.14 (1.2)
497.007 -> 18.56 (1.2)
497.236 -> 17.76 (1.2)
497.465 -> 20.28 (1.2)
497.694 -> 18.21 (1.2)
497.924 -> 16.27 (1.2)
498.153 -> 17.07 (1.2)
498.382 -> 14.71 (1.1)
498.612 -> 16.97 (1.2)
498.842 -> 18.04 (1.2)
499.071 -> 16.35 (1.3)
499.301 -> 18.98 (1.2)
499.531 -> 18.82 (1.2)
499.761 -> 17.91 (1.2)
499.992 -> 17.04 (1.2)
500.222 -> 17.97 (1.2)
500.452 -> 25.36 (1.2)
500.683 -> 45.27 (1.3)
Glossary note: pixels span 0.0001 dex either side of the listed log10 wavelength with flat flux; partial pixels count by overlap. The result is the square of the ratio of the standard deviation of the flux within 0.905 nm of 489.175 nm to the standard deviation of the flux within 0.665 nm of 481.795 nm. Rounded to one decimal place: 1.7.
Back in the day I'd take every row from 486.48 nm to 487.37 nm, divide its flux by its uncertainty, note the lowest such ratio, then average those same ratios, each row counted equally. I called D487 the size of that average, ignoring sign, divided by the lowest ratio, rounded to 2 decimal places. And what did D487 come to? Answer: 1.19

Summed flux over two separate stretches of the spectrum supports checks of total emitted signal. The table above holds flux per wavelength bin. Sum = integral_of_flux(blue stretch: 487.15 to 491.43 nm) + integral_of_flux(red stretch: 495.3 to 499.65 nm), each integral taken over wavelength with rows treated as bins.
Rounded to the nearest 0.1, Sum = 155.5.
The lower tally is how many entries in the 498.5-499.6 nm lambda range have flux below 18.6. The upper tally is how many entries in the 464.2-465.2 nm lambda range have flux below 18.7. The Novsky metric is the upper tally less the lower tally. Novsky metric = -1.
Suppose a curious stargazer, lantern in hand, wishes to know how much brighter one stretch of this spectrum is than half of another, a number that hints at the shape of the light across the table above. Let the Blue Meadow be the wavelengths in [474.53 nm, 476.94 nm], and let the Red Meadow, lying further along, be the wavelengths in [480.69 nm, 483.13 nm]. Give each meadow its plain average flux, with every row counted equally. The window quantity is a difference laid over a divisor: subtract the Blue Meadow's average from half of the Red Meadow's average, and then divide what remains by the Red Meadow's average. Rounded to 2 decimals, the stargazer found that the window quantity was -0.51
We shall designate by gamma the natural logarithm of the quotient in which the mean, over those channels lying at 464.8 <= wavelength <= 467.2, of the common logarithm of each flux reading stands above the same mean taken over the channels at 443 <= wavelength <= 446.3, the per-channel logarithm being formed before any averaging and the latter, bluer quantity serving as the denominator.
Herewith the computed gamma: -0.018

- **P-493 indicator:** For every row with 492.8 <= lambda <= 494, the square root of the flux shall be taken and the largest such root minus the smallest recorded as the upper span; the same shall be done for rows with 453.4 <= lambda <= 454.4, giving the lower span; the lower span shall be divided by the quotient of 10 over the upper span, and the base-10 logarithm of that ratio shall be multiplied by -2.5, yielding 4.5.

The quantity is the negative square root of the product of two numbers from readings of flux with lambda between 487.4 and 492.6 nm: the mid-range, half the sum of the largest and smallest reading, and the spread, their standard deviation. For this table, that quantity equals -4.8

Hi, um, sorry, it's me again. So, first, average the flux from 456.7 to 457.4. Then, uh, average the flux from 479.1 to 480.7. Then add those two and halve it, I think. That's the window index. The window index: 19.7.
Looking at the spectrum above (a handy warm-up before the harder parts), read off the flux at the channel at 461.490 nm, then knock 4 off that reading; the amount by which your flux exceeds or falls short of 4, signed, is 15.9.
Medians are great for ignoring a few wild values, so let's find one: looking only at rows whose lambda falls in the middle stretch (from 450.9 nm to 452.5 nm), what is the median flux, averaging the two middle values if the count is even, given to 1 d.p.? 19.1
